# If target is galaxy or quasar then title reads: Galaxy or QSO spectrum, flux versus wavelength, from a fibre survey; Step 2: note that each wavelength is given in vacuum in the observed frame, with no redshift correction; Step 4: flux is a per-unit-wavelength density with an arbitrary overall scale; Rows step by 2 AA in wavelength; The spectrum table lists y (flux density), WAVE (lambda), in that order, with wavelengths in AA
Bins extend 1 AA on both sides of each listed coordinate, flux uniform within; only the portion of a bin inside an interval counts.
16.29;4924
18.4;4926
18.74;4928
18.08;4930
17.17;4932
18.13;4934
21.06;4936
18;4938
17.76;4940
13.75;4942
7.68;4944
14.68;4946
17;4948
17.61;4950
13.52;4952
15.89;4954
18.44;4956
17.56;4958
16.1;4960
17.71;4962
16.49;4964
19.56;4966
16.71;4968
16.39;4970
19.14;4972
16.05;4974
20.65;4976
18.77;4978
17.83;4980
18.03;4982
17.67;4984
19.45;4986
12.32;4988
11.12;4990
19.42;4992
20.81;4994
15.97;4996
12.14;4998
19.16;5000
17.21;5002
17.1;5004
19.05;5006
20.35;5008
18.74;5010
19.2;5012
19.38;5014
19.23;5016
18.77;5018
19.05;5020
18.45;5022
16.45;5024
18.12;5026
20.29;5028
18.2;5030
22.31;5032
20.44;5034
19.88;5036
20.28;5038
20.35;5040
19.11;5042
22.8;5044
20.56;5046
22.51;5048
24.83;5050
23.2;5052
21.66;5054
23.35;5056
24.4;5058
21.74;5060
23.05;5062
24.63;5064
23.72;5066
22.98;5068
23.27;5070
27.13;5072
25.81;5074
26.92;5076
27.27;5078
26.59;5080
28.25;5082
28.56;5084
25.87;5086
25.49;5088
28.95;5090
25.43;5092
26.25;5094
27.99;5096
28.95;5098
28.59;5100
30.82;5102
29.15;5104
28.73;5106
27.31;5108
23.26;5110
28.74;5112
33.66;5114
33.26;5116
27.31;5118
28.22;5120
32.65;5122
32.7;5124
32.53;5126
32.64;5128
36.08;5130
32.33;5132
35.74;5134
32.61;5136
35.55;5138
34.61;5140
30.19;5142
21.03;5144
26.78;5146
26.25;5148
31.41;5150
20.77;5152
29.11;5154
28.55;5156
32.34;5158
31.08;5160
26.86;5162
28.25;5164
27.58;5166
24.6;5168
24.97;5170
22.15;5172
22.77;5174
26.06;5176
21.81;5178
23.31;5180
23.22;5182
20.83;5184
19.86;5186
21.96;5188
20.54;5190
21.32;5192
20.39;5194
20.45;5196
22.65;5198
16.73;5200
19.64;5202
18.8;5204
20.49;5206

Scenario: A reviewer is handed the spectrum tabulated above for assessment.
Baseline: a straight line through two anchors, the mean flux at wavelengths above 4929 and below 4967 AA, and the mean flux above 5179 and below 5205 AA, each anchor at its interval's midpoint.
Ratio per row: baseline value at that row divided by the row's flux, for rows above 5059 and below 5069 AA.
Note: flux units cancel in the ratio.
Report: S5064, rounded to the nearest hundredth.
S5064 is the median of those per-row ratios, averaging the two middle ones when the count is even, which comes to 0.81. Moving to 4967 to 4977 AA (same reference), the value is 1.02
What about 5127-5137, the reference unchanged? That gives 0.60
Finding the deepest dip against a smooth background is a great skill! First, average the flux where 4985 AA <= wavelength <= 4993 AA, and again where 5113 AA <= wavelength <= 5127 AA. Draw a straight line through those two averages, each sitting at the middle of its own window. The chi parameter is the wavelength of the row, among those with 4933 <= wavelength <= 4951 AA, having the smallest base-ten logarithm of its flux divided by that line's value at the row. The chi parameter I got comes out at 4944 AA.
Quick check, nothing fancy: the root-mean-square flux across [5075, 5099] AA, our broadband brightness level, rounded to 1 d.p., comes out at 27.2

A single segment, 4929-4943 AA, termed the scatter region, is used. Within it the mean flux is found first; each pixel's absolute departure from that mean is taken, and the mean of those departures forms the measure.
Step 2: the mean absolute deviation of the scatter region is 1.28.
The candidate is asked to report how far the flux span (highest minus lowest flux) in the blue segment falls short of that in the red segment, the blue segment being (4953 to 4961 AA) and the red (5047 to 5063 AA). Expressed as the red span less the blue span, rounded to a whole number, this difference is 1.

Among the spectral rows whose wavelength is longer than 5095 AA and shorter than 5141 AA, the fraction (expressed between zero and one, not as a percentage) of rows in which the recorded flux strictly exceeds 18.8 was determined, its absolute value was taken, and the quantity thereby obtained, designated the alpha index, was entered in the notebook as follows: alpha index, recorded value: 1.0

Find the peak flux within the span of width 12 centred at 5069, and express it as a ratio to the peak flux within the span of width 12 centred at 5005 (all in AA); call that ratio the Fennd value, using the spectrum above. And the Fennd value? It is 1.3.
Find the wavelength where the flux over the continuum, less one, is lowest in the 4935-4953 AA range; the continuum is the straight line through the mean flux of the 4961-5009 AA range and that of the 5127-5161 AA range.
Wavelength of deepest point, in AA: 4944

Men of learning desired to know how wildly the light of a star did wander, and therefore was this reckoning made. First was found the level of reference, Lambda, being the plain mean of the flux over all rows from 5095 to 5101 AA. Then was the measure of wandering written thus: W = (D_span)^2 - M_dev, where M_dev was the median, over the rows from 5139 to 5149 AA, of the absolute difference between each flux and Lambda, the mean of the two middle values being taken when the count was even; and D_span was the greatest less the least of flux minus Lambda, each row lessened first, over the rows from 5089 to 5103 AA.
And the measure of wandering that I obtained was 27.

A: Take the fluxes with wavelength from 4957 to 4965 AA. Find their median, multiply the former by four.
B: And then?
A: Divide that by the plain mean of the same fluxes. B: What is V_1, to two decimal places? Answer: 4.01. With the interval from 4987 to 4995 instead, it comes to 3.99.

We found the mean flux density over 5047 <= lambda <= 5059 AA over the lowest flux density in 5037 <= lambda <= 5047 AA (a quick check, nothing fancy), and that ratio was 1.22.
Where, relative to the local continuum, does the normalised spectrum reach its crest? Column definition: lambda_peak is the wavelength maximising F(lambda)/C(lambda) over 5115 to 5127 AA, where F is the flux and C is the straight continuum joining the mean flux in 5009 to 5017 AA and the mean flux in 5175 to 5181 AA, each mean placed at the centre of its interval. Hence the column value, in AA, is 5116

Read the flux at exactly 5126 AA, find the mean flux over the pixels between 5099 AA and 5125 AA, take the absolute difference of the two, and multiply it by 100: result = 296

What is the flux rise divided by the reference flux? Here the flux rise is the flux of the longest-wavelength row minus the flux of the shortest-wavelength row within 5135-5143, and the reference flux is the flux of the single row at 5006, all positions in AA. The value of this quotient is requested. -0.13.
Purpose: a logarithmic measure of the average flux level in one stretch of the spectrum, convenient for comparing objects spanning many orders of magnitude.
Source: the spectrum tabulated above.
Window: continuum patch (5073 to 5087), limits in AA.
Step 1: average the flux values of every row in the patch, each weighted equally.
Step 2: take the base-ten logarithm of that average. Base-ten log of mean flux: 1.43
